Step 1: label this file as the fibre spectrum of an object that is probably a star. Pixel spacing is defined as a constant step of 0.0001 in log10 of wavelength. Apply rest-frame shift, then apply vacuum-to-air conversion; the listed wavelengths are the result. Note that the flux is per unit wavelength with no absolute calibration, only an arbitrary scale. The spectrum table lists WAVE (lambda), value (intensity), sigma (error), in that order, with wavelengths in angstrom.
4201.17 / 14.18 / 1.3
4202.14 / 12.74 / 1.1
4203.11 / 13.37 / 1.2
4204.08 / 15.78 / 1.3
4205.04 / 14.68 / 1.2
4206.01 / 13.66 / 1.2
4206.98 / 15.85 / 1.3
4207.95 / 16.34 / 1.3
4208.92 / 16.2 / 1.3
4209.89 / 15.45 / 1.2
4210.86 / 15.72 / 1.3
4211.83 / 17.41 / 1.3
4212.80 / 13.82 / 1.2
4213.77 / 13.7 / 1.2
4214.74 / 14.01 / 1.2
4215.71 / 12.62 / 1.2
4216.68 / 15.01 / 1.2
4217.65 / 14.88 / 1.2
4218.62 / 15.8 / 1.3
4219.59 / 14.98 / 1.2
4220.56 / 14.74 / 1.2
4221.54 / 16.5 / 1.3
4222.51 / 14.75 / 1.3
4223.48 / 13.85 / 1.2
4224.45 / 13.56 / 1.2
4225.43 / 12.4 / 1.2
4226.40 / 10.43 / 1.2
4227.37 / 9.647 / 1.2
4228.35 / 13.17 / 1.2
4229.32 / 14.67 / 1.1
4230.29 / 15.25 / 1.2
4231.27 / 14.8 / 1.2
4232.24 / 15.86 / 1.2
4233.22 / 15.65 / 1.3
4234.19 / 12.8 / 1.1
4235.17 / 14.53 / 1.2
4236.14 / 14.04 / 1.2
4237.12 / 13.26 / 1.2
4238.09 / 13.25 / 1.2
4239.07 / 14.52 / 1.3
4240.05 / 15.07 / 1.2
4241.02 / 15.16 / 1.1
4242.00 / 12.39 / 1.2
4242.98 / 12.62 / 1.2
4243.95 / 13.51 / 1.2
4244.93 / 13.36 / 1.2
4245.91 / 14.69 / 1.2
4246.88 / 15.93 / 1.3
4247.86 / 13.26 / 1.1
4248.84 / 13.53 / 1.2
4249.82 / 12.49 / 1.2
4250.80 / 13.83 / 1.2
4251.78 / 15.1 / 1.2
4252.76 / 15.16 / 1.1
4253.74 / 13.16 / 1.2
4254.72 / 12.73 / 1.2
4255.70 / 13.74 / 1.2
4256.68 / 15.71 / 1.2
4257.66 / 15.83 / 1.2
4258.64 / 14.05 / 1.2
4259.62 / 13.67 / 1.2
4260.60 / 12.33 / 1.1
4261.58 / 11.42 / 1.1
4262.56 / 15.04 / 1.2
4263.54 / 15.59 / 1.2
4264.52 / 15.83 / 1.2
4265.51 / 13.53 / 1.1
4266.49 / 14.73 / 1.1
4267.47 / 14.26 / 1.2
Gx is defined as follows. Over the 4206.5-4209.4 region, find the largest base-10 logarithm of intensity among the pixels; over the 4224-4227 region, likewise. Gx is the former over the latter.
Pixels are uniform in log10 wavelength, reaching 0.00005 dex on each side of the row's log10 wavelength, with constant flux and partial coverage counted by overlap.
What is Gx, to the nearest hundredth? 1.07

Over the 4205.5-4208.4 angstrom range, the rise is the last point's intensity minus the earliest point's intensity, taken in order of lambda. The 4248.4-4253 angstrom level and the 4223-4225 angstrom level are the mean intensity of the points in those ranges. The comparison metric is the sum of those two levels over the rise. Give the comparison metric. 10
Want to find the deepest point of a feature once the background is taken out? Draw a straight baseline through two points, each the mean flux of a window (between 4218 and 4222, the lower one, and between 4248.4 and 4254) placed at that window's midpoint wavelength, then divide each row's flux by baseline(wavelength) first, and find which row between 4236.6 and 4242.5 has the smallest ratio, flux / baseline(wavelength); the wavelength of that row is 4242.00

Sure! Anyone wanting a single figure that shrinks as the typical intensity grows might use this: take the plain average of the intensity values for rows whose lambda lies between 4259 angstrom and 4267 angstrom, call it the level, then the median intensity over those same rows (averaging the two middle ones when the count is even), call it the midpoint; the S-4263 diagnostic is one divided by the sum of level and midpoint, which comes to 0.0354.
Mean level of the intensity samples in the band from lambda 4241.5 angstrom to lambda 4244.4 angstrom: 12.8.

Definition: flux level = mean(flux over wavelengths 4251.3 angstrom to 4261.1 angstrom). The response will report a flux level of 14.1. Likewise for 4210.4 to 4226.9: 14.4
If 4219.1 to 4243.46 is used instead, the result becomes 13.9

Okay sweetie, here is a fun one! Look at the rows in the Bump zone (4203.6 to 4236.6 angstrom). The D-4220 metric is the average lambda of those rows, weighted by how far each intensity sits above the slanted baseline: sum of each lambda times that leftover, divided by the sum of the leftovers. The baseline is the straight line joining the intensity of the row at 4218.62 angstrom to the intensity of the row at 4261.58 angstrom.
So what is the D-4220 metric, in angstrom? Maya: 4216.5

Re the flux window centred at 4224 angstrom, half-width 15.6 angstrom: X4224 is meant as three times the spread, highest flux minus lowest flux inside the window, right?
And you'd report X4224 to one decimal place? 23.3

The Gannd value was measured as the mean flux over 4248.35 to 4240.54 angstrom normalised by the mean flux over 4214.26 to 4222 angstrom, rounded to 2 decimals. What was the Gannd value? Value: 0.94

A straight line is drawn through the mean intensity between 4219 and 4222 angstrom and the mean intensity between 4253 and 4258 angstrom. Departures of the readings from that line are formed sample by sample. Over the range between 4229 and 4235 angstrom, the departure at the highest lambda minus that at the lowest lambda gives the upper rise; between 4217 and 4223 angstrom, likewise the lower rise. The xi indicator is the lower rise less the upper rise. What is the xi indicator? 1.7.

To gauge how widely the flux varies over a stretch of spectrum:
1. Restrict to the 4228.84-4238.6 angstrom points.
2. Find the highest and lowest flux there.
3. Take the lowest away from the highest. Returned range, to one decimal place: 3.1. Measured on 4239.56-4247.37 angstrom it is 3.5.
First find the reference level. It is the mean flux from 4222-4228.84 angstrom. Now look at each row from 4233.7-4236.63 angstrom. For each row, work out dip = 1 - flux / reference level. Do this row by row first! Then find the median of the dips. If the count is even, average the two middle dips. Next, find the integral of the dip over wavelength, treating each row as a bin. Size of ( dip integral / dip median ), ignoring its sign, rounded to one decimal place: 2.4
